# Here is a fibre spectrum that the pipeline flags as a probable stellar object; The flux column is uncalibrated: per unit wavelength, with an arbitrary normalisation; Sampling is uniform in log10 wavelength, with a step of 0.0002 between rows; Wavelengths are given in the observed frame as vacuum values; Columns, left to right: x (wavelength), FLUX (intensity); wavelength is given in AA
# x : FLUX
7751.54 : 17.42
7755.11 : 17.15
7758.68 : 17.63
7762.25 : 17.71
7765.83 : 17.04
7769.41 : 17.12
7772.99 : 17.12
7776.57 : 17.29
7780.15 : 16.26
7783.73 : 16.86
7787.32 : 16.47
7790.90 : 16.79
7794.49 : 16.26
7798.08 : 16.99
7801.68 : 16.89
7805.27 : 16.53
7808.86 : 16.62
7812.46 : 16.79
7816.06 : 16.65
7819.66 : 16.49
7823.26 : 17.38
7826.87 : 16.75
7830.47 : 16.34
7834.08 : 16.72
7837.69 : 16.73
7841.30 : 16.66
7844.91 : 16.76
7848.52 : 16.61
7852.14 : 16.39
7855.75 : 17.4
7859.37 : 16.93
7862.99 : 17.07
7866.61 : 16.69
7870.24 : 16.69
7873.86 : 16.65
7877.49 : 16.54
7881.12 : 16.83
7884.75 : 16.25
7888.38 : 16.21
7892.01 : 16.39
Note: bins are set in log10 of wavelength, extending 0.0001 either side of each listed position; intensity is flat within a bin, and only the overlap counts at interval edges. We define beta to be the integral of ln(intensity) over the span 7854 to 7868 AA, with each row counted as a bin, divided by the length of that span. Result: 2.84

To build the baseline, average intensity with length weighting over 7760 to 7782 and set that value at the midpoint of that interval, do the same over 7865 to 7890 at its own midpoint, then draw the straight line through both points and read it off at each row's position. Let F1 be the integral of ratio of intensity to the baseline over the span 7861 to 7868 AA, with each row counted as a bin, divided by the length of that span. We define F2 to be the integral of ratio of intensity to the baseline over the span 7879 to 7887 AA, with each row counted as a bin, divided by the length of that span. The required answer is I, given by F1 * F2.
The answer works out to 1.02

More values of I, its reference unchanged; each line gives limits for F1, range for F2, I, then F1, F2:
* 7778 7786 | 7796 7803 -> 0.97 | 0.97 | 1.00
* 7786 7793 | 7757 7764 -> 1.01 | 0.98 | 1.03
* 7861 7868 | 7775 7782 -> 1.00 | 1.02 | 0.98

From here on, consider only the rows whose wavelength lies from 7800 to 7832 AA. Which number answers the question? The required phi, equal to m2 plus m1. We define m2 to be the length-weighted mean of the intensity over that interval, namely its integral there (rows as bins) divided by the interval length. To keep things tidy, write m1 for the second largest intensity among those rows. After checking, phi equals 33.6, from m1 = 16.89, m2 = 16.7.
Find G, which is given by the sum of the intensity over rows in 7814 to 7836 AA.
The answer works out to 100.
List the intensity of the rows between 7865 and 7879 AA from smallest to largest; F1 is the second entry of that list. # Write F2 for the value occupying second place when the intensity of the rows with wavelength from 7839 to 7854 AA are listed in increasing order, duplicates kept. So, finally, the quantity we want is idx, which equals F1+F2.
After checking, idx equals 33.3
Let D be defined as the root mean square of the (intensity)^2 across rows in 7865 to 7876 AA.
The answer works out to 278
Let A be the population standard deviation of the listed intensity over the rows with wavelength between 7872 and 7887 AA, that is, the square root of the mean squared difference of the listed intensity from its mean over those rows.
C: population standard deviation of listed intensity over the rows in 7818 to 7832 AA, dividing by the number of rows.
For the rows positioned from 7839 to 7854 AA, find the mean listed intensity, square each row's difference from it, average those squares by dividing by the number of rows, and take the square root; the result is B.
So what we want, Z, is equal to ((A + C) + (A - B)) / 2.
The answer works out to 0.34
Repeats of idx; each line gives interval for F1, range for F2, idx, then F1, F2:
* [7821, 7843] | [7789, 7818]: 33.2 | 16.66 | 16.53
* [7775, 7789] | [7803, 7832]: 33.0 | 16.47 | 16.49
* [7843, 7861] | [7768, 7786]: 33.5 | 16.61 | 16.86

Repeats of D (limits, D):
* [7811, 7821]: 277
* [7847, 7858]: 283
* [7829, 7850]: 277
